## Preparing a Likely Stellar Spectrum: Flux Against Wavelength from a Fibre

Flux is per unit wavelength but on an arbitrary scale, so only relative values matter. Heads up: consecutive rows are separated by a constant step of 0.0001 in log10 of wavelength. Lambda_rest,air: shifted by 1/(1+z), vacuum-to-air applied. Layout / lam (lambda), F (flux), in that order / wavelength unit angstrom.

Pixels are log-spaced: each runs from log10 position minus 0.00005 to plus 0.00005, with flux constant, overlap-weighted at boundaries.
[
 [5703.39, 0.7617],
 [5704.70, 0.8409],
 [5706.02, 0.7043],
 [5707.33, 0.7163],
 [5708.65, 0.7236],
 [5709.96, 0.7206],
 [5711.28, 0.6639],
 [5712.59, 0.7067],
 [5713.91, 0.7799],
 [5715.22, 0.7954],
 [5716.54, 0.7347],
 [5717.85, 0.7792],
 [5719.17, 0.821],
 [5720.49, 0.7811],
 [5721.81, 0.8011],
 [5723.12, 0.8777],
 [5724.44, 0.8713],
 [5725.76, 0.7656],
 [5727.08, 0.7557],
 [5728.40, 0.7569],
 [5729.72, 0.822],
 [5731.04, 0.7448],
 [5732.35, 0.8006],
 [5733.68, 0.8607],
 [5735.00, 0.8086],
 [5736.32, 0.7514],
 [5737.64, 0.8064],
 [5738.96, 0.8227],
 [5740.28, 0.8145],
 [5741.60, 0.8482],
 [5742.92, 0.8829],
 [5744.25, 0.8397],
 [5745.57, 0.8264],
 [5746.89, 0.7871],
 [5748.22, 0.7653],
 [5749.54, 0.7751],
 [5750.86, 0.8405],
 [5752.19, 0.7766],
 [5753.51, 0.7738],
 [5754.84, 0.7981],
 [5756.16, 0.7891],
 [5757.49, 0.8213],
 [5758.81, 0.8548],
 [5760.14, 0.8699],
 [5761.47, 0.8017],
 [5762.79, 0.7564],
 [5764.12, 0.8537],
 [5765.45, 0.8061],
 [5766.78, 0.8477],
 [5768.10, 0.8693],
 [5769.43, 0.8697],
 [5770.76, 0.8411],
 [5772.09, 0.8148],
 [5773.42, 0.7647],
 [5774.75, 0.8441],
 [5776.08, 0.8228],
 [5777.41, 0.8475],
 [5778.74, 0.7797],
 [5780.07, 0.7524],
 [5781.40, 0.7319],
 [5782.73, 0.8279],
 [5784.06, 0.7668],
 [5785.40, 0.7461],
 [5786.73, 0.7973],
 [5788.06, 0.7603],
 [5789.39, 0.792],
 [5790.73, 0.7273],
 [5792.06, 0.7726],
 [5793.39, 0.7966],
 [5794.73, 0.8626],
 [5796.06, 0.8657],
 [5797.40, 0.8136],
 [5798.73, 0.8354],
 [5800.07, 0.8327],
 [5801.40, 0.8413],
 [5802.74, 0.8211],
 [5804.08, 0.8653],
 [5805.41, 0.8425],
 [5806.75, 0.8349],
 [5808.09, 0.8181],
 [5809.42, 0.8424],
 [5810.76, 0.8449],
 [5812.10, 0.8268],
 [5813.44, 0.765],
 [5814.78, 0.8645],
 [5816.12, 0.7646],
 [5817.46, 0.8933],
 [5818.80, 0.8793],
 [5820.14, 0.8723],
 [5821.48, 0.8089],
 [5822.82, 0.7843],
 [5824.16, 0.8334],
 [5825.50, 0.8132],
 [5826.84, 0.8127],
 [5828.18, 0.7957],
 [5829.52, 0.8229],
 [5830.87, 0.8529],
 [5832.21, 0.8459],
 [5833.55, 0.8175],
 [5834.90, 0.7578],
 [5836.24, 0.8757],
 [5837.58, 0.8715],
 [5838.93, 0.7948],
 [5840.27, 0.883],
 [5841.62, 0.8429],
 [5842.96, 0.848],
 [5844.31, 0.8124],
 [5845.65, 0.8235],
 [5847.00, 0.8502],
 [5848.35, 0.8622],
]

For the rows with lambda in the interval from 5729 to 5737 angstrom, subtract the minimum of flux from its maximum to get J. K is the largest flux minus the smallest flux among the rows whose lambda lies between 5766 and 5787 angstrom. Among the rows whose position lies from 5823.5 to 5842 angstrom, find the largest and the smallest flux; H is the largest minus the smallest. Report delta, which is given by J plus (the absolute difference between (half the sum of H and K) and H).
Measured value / 0.122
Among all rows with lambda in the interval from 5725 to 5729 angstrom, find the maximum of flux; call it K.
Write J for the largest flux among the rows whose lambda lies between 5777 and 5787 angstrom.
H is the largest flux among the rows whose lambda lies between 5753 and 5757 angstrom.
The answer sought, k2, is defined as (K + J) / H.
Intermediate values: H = 0.7981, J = 0.8475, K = 0.7656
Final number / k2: 2.02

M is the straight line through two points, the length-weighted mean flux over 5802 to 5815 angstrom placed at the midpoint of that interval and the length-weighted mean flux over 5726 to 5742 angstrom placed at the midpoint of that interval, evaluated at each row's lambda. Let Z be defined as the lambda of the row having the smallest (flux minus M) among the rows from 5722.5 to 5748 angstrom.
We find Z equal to 5731.04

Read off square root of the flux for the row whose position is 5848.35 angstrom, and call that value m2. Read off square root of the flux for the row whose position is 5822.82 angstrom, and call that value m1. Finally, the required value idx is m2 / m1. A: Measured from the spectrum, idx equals 1.05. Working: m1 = 0.886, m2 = 0.93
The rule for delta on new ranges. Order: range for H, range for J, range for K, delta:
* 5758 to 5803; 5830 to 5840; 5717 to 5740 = 0.123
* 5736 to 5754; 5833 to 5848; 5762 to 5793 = 0.131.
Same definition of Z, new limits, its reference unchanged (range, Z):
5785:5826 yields 5790.73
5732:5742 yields 5736.32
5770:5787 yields 5781.40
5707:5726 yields 5711.28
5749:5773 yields 5762.79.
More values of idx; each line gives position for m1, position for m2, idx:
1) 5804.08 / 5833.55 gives 0.97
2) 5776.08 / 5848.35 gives 1.02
